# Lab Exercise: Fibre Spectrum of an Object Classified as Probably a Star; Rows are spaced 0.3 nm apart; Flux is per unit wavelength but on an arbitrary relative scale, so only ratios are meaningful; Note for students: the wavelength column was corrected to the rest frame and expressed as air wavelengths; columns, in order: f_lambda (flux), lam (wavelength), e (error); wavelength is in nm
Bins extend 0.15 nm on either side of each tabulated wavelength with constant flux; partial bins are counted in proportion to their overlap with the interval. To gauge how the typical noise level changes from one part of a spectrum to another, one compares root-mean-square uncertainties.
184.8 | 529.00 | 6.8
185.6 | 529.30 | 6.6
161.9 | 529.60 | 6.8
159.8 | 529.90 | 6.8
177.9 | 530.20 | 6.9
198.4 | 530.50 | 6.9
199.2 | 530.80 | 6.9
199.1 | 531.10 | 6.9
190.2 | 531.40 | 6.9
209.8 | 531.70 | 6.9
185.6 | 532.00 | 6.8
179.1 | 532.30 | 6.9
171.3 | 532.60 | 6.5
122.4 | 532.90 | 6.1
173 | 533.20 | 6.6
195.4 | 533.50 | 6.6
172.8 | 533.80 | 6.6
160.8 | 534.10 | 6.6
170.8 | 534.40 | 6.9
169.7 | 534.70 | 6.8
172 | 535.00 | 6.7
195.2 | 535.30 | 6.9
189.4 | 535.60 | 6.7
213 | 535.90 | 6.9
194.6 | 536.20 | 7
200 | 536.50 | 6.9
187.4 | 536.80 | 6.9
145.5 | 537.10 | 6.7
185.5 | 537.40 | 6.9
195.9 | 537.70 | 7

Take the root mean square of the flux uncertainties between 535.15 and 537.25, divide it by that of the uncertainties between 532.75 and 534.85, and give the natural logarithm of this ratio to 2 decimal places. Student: 0.04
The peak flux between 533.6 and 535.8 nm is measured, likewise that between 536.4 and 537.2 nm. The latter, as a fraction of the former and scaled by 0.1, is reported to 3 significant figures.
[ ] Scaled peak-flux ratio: 0.102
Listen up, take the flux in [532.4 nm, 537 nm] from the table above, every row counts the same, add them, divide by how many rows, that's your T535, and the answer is 179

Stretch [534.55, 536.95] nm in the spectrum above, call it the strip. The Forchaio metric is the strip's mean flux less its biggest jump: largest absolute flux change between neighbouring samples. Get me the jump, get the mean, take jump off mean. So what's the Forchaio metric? 167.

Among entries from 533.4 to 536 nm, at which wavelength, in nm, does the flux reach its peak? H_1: 535.90 nm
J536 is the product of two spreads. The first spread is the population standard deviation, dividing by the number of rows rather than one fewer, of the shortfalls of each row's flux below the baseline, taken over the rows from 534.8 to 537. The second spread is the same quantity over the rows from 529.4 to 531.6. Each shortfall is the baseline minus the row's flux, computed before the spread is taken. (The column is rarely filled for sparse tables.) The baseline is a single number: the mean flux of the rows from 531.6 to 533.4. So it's 187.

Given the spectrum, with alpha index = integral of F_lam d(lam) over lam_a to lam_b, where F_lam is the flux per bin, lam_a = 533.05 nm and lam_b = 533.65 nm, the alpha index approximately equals 111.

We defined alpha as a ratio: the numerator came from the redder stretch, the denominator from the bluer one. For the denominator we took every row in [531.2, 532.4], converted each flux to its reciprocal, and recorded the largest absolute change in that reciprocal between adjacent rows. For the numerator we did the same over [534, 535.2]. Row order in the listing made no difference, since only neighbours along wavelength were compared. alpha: 0.6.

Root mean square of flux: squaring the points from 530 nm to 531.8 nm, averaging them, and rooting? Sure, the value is 196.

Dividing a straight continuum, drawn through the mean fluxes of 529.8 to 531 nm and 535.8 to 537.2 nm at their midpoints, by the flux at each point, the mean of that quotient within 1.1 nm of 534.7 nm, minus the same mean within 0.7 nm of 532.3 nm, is -0.04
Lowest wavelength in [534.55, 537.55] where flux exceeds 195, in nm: 535.30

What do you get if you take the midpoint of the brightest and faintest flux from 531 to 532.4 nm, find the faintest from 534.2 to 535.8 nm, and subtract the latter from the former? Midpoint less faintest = 25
